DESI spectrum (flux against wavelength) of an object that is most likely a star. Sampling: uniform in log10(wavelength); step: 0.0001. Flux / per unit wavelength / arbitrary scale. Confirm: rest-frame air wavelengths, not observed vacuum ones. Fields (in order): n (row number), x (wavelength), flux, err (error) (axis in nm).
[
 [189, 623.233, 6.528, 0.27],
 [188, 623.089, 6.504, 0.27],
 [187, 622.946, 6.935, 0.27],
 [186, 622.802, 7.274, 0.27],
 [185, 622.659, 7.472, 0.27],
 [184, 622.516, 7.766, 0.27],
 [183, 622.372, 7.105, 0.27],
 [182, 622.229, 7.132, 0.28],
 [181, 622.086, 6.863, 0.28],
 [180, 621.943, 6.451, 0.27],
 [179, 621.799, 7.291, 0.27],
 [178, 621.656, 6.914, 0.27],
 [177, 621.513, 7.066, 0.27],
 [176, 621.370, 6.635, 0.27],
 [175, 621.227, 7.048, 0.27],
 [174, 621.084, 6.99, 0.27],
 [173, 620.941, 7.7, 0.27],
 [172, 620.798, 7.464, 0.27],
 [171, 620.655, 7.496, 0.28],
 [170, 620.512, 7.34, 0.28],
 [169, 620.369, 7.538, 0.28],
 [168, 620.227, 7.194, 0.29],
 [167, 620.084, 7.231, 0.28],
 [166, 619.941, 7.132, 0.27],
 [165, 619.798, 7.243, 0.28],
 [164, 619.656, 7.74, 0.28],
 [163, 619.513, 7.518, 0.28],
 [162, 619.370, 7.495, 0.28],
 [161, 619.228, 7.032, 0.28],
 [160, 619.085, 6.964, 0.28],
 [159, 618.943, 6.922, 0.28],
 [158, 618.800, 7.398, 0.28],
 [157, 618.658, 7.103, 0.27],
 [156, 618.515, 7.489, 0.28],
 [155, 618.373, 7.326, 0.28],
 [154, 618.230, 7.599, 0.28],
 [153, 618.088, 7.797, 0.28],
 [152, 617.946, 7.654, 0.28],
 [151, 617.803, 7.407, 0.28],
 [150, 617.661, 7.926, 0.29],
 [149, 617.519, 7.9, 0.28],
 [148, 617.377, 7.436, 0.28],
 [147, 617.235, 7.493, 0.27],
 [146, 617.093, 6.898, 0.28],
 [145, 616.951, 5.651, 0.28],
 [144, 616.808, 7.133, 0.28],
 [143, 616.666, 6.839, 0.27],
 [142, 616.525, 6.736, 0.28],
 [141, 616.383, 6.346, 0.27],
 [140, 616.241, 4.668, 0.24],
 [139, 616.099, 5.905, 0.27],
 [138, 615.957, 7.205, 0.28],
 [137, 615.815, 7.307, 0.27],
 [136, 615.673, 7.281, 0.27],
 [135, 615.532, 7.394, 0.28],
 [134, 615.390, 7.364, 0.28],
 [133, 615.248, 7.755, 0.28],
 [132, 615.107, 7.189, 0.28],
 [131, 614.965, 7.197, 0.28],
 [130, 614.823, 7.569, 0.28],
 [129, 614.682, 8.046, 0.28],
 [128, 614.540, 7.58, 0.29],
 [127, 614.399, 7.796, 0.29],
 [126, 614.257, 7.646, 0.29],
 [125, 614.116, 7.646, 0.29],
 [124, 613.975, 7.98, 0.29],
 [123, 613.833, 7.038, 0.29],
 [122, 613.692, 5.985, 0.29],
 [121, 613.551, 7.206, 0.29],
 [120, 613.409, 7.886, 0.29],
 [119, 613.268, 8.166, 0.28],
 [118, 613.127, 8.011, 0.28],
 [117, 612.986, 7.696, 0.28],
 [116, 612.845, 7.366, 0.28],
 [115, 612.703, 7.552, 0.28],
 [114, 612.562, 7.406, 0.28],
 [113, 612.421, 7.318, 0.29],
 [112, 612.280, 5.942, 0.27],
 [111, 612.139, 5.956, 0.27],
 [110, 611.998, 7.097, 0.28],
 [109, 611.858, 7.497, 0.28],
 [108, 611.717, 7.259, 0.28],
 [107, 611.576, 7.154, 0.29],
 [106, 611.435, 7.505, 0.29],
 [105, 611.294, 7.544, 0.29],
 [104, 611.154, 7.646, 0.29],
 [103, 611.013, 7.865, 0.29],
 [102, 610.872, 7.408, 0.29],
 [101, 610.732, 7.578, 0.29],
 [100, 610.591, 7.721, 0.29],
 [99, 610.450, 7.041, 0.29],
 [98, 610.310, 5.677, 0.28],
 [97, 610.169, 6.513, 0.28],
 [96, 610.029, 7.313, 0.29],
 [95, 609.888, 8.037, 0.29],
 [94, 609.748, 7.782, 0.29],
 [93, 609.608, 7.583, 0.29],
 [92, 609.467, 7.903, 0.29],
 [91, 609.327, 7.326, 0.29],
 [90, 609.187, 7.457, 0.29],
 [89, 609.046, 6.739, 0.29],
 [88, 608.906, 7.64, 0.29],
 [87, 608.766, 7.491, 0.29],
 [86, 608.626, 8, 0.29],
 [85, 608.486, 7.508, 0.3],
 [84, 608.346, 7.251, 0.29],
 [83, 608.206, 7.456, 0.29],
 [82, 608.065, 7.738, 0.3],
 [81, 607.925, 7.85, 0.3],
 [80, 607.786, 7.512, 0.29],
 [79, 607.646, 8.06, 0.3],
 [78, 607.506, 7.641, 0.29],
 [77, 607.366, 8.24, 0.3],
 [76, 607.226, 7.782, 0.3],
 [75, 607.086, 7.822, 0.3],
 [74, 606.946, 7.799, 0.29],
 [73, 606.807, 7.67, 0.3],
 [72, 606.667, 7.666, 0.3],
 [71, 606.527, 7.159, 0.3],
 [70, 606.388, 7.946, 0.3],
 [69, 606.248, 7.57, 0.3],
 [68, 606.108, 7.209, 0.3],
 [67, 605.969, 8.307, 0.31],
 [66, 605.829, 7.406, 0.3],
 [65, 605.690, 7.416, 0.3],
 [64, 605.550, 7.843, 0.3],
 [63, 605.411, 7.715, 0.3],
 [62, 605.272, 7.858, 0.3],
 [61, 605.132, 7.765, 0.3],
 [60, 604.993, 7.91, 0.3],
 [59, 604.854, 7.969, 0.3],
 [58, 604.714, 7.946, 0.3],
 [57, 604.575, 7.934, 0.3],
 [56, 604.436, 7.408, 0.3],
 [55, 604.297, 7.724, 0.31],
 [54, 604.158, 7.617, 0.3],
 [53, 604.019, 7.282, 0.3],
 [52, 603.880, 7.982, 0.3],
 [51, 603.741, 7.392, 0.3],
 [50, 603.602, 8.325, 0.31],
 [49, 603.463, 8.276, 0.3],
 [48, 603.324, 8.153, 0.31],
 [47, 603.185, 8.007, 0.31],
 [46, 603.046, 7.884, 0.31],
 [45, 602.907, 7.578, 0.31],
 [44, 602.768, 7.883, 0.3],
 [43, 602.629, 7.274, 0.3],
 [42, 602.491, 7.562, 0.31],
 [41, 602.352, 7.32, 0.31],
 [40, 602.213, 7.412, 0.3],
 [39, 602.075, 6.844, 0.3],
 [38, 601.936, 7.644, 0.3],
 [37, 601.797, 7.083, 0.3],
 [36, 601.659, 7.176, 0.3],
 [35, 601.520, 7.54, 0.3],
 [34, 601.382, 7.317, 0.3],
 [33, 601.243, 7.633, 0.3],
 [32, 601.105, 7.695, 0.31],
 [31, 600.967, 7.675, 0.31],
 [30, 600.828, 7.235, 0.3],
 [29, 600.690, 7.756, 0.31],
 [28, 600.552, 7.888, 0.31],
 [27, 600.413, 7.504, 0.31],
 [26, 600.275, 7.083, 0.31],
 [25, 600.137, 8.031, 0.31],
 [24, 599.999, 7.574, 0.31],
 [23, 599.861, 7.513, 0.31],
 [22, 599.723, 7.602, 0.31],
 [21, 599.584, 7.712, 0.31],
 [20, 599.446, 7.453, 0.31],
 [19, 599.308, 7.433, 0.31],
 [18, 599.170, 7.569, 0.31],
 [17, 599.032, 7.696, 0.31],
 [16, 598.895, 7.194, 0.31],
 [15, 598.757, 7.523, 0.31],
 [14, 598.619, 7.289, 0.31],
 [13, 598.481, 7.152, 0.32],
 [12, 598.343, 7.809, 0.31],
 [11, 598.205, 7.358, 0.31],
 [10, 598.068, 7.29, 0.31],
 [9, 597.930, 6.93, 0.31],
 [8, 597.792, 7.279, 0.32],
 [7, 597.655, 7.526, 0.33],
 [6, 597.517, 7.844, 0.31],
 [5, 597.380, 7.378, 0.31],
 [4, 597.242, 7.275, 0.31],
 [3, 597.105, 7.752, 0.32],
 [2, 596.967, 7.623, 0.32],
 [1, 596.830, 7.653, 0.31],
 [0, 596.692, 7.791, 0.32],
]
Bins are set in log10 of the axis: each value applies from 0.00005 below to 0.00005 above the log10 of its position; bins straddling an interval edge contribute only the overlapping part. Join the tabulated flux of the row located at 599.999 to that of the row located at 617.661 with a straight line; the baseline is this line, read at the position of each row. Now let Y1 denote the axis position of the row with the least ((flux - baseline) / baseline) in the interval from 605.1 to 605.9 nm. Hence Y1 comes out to 605.829 nm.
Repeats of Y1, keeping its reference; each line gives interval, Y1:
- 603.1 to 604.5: 604.019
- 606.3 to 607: 606.527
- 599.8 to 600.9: 600.275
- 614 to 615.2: 615.107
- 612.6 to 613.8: 613.692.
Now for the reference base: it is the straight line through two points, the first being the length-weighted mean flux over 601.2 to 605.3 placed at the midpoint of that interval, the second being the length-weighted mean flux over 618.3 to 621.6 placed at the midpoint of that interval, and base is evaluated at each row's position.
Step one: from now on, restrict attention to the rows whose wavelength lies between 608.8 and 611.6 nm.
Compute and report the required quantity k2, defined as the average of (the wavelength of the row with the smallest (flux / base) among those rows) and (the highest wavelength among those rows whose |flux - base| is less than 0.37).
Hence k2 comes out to 610.94 nm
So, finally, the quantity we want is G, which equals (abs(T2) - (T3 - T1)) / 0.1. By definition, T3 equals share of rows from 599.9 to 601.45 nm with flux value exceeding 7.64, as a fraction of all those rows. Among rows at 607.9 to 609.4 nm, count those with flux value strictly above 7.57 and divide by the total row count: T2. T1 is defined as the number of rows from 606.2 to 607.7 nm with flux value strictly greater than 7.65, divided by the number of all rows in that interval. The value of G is 6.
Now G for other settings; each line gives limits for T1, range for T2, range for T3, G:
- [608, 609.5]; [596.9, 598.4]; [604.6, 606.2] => -1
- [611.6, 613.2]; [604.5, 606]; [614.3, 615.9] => 7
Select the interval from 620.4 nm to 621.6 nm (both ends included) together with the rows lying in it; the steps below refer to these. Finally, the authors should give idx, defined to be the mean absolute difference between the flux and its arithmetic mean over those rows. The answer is 0.28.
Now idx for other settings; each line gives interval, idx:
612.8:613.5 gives 0.24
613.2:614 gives 0.63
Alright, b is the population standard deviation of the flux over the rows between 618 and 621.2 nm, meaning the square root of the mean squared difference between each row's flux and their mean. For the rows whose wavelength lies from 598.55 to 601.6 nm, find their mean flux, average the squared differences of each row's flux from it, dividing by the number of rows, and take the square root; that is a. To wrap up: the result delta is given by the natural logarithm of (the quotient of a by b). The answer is -0.1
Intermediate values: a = 0.22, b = 0.25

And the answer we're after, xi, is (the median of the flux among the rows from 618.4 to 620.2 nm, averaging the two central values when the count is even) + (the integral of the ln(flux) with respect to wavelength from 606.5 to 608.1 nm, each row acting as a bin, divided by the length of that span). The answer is 9.29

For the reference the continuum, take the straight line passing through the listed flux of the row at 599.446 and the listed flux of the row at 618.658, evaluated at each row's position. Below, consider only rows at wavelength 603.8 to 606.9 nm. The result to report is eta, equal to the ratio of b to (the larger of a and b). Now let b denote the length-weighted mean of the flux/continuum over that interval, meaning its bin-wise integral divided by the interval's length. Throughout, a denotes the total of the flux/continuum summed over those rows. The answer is 0.045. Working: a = 23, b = 1.05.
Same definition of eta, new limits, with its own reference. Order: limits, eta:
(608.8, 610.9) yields 0.067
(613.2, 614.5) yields 0.111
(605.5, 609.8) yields 0.032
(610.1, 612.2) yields 0.067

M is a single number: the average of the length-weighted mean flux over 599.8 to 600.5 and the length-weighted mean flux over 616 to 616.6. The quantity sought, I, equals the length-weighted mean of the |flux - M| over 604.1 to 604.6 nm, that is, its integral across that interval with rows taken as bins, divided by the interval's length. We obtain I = 0.88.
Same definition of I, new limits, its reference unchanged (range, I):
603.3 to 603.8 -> 1.27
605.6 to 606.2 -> 0.82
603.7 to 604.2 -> 0.81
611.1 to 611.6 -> 0.72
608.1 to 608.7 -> 0.79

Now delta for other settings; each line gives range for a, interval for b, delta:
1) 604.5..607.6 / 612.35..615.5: -0.5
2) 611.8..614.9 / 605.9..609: 0.8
